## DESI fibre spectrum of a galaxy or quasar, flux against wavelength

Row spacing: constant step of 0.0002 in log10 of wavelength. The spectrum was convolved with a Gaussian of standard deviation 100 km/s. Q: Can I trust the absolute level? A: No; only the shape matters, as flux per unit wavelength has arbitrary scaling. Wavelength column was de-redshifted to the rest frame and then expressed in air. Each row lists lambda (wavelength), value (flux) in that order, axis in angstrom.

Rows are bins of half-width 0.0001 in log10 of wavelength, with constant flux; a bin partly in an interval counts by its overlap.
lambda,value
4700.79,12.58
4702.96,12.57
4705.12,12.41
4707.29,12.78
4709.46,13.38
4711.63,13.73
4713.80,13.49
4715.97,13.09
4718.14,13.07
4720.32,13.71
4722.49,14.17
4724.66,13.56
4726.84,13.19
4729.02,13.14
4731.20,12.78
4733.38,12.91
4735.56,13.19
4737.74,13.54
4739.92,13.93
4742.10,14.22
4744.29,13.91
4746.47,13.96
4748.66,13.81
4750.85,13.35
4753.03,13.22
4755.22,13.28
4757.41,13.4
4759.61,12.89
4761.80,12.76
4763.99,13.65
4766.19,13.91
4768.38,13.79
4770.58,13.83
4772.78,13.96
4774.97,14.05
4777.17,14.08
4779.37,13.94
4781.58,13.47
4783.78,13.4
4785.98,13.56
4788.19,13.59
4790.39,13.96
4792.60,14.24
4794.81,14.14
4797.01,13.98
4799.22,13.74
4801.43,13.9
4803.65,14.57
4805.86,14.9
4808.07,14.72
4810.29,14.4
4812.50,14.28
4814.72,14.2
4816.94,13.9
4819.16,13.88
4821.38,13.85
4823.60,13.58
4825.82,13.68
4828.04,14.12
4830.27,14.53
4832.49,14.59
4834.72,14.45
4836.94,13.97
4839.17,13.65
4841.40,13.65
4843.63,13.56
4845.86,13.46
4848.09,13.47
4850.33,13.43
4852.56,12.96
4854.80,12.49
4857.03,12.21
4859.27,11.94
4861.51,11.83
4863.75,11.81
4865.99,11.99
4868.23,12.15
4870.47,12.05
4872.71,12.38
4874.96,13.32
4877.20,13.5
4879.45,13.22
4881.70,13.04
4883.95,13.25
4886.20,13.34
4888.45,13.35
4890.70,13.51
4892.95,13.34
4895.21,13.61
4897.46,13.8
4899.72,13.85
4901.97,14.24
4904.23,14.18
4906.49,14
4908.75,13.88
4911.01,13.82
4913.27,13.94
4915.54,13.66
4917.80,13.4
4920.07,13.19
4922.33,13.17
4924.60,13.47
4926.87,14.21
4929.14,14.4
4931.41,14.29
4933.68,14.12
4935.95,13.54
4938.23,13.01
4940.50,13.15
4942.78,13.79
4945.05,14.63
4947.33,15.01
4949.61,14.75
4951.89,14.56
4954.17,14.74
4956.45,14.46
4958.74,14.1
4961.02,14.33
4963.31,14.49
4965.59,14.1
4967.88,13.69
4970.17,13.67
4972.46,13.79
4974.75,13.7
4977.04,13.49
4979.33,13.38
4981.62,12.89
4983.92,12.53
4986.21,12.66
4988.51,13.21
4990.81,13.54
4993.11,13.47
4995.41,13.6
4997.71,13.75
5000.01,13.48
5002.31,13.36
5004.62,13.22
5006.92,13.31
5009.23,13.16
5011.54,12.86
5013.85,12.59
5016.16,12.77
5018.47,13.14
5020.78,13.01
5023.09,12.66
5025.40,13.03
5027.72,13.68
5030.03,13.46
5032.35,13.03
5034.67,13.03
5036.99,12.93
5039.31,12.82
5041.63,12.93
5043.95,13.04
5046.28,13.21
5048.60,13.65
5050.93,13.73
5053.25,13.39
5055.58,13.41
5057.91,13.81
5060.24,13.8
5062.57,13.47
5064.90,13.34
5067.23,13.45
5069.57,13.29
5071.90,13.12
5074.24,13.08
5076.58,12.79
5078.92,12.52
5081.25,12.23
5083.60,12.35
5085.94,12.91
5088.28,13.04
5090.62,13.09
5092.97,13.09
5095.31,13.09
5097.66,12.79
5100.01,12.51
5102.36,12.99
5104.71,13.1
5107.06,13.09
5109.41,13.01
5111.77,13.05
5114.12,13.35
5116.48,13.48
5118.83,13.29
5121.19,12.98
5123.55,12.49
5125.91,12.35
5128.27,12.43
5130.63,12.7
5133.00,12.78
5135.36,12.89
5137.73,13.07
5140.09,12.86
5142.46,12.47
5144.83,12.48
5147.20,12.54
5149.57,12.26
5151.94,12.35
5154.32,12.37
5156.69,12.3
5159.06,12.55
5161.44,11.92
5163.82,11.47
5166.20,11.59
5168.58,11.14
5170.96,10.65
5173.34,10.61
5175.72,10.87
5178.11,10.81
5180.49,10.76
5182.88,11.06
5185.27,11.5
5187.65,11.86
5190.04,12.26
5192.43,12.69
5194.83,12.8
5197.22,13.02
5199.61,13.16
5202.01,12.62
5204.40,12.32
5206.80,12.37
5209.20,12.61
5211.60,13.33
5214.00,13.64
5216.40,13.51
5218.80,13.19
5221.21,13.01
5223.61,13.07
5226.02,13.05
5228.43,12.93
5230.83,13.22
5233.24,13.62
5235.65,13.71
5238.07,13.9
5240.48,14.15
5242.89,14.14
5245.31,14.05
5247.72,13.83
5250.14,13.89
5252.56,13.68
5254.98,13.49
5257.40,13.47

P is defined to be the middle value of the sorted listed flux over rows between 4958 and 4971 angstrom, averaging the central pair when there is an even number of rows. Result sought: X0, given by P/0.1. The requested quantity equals 141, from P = 14.1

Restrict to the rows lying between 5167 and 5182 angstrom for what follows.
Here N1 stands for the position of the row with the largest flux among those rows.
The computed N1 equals 5168.58 angstrom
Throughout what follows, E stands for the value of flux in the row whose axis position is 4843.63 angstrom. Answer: 13.56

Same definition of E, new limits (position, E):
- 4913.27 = 13.94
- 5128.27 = 12.43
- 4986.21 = 12.66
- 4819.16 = 13.88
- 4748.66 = 13.81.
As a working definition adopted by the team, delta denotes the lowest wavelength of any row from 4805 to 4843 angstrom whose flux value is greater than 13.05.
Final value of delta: 4805.86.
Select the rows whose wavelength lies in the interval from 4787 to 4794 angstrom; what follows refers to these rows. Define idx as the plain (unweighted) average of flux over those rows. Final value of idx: 13.9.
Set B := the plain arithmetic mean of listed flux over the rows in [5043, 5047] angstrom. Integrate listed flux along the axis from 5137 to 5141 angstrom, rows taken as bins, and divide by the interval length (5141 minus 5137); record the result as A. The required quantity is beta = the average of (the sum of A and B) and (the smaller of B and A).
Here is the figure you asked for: 19.5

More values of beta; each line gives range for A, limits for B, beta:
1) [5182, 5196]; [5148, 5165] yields 18.1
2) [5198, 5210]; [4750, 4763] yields 19.2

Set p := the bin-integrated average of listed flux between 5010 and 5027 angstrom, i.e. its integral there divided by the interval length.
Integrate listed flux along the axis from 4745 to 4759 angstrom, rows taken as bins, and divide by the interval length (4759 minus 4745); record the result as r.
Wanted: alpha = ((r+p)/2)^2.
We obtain 174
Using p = 12.9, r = 13.5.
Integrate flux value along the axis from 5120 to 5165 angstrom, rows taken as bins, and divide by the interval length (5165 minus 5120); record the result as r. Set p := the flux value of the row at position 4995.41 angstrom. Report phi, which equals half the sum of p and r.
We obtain 13.0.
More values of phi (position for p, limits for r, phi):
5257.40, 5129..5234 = 12.9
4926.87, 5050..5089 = 13.7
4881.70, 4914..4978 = 13.5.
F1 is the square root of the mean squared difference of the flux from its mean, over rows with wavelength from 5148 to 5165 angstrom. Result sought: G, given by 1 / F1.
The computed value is 3.0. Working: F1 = 0.34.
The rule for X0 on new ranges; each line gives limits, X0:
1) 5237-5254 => 139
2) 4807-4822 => 142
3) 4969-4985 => 135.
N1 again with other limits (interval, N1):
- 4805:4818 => 4805.86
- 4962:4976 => 4963.31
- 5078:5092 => 5090.62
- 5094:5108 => 5104.71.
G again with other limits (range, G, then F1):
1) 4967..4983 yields 3.5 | 0.29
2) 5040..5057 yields 3.6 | 0.28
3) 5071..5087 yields 3.1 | 0.33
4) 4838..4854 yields 4.6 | 0.22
